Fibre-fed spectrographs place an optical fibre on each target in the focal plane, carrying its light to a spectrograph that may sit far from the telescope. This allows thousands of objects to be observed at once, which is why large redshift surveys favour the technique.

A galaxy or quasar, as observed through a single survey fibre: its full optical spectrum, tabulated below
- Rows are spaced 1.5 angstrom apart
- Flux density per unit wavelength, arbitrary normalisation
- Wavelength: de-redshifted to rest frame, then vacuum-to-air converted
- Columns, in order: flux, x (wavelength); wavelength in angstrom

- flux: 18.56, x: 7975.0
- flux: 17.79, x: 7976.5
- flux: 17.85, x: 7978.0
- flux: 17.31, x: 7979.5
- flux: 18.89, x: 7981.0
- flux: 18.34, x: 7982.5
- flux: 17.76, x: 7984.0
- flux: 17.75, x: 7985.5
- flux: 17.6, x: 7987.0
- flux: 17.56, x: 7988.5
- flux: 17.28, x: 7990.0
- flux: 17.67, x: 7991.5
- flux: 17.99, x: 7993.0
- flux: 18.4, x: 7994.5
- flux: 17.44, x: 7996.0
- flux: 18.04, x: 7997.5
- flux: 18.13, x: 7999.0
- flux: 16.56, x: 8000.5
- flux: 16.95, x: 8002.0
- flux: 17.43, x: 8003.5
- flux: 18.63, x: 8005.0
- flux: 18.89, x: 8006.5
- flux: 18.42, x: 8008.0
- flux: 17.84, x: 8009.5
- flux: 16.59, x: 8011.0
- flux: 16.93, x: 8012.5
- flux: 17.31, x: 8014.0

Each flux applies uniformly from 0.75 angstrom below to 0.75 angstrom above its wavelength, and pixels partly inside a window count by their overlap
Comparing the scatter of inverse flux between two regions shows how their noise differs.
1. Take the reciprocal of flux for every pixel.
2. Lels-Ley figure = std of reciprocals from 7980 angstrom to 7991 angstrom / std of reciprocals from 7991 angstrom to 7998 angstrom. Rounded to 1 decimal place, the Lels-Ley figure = 1.5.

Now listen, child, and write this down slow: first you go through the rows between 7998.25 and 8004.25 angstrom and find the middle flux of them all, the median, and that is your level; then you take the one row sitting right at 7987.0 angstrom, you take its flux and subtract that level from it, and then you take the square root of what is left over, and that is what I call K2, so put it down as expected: 0.64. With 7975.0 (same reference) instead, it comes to 1.17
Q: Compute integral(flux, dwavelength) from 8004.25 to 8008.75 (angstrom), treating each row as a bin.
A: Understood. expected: 84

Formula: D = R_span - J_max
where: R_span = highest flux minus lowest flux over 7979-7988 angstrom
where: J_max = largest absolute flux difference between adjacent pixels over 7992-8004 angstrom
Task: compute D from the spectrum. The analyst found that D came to 0.0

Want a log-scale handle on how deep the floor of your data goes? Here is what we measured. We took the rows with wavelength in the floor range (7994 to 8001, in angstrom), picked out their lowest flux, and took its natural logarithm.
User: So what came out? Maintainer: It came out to 2.81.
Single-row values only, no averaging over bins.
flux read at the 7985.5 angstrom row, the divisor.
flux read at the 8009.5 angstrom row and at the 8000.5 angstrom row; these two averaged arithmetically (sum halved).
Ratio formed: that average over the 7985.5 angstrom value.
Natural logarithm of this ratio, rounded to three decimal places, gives -0.031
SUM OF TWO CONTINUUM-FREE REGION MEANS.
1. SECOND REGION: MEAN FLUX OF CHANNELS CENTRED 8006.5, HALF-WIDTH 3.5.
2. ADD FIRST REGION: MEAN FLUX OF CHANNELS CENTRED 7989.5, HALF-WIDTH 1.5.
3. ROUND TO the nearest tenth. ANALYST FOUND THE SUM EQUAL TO 35.7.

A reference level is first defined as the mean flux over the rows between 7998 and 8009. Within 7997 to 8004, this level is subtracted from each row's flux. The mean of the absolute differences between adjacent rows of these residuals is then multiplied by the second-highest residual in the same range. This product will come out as 0.11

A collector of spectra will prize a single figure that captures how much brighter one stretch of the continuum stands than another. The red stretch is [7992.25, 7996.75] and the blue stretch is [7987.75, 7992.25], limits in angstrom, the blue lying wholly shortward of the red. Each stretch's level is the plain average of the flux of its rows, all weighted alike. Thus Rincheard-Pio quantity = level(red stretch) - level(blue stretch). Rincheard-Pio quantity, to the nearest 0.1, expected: 0.4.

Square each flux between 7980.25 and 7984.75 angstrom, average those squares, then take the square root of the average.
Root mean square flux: 18.3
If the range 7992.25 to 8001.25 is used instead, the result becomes 17.8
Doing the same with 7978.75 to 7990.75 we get 17.8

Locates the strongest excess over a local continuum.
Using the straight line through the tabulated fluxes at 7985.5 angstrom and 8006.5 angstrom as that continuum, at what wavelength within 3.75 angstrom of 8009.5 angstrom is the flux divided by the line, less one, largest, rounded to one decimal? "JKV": 8006.5 angstrom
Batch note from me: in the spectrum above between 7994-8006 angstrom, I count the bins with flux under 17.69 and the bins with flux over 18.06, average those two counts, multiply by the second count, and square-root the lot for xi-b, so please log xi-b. 3.2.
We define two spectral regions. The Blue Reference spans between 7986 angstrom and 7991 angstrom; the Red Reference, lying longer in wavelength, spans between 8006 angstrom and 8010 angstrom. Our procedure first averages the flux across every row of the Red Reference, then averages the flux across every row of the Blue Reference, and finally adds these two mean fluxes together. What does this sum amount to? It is 35.9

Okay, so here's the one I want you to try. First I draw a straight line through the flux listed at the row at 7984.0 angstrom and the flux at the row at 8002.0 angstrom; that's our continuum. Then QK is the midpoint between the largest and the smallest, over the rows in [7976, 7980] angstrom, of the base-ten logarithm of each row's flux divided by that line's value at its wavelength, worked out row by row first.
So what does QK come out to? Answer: -0.010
